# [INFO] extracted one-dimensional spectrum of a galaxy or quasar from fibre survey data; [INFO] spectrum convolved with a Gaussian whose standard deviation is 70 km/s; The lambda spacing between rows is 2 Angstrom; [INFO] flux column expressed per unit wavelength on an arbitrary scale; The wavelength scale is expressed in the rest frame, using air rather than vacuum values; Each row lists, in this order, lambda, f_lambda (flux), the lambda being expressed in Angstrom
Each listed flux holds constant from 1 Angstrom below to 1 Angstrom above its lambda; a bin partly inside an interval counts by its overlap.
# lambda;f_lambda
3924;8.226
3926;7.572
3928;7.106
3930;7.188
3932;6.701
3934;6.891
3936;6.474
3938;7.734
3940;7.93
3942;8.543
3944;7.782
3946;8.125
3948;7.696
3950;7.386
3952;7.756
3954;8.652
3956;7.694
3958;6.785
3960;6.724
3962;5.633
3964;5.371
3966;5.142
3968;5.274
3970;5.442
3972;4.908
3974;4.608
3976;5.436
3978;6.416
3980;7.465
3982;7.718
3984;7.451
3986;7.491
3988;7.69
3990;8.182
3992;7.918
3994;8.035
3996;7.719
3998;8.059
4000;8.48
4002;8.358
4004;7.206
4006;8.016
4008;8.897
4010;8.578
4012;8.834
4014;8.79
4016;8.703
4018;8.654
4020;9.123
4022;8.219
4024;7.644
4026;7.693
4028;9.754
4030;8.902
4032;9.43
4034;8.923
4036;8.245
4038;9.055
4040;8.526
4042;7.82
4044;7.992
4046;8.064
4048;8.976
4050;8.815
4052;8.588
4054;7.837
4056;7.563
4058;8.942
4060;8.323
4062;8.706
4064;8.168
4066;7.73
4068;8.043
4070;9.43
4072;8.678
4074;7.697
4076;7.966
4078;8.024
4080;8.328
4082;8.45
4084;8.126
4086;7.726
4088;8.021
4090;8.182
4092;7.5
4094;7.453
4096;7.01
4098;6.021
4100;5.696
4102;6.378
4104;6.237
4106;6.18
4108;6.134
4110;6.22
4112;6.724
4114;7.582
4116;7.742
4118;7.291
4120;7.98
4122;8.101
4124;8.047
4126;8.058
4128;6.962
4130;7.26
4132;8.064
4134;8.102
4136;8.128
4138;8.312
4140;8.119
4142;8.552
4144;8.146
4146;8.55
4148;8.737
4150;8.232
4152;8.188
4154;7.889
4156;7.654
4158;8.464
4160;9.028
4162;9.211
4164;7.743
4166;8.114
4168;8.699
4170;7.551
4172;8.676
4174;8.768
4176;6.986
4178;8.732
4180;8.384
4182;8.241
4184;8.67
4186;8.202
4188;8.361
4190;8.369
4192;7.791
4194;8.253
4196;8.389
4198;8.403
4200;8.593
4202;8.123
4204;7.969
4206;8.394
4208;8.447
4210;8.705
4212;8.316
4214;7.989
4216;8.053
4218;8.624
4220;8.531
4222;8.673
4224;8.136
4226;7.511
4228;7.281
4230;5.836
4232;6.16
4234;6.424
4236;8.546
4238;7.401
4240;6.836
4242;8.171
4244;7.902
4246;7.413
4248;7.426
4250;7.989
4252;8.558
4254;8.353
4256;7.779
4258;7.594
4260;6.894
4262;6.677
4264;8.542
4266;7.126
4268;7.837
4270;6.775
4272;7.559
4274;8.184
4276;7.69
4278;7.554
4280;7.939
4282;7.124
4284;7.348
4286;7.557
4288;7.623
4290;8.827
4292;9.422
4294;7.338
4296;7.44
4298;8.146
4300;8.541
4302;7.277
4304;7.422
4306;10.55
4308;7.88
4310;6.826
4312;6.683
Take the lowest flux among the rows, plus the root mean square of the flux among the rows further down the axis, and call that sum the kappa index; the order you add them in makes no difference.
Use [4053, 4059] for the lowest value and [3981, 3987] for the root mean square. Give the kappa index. 15.1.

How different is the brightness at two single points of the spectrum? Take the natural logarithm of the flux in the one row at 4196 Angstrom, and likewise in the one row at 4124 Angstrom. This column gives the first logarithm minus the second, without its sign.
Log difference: 0.04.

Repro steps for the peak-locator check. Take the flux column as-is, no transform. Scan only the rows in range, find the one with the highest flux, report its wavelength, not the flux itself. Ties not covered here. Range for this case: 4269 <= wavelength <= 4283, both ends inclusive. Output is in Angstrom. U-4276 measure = 4274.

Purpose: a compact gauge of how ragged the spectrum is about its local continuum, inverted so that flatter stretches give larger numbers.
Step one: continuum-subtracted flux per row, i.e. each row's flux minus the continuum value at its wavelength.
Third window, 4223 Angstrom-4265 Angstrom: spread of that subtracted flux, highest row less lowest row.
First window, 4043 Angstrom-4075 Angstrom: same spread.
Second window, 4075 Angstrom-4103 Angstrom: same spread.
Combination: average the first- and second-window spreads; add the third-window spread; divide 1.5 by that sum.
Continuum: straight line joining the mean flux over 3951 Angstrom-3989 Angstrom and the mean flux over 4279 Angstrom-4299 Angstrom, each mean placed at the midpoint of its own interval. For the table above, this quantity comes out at 0.300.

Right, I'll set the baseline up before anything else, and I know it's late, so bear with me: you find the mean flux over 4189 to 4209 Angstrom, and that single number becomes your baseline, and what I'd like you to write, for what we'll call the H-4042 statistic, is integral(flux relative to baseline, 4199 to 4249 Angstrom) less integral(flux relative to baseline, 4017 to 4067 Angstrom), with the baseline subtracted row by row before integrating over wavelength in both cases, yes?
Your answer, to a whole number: -32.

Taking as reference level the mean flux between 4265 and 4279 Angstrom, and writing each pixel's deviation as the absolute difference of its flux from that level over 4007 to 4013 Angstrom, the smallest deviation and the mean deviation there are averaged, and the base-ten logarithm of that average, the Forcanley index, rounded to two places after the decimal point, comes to 0.06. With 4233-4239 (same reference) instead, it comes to -0.36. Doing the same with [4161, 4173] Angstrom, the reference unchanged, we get -0.39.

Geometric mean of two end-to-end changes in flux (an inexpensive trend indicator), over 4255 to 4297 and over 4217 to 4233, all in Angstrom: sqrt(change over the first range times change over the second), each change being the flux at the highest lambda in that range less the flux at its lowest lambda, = 0.9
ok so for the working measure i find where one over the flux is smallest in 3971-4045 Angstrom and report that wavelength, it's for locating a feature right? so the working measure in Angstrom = 4028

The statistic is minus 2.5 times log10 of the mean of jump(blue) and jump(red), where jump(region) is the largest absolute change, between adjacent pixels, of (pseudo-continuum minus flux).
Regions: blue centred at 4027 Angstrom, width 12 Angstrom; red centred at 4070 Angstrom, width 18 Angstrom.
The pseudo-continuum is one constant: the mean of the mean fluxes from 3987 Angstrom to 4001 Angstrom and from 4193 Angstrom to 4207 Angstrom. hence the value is -0.59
